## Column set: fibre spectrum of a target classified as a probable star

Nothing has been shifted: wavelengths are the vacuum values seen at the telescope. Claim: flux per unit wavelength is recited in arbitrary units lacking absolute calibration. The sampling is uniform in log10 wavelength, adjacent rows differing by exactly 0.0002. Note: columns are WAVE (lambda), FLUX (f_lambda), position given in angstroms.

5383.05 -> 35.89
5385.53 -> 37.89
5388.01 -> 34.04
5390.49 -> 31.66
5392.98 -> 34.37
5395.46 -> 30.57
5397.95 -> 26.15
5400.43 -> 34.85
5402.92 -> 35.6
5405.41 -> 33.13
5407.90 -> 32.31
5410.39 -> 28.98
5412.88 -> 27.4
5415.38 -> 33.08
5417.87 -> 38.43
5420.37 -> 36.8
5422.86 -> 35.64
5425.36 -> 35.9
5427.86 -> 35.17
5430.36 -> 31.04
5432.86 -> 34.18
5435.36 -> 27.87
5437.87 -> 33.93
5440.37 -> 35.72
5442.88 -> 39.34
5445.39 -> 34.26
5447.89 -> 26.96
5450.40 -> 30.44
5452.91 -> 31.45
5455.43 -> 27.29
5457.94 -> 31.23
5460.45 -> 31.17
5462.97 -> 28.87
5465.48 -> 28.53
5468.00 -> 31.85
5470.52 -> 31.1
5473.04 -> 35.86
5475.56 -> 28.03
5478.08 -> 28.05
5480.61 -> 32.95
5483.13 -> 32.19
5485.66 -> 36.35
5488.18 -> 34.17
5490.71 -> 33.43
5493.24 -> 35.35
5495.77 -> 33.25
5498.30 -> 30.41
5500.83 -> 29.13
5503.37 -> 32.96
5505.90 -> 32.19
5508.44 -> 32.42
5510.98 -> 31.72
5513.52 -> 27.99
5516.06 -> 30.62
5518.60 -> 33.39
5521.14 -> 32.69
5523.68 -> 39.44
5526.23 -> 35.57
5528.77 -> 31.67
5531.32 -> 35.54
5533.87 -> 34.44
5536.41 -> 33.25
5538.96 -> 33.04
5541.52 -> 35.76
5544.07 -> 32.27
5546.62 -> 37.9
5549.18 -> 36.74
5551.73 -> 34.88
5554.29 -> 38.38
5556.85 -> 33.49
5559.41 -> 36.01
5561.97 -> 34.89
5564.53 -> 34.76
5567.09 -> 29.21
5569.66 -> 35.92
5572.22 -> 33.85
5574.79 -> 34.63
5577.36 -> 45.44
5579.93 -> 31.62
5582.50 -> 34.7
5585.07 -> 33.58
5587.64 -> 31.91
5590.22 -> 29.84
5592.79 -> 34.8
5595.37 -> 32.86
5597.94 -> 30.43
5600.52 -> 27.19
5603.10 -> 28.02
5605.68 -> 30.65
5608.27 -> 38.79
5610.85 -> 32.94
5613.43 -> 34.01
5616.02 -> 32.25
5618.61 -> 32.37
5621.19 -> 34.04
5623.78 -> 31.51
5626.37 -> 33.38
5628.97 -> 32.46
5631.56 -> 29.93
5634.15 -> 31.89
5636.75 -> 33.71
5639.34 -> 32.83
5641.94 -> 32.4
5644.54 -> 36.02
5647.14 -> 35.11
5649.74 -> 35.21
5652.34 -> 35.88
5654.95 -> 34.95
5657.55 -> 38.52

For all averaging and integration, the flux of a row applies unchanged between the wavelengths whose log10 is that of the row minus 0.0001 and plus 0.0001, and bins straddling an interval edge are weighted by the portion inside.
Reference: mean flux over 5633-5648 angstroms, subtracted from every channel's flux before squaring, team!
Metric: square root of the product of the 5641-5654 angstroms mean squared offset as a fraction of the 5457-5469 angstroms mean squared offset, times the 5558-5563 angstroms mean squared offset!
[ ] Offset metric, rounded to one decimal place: 1.0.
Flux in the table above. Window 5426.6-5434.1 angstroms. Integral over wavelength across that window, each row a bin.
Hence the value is 251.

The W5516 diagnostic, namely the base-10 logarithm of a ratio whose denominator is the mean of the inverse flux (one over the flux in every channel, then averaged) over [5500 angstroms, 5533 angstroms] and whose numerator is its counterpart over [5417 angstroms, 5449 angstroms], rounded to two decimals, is -0.02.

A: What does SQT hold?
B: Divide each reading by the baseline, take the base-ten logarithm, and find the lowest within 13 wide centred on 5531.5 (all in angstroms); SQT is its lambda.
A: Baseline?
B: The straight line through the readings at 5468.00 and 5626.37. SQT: 5528.77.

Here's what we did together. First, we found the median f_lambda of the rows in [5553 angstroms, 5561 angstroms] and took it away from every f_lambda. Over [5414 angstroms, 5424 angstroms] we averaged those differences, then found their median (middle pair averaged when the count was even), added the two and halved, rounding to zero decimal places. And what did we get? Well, 0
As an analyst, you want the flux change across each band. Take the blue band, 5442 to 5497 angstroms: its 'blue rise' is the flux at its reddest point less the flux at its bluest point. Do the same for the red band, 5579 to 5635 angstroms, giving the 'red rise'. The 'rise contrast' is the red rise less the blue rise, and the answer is 6.4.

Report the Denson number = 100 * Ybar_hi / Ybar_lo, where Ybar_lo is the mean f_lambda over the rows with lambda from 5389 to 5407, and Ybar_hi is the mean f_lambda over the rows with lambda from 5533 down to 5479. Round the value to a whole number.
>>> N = 102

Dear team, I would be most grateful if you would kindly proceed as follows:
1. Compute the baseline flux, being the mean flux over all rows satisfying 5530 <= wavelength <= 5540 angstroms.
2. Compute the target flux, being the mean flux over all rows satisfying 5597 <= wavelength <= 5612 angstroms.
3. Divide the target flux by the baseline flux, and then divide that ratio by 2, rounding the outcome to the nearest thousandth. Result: 0.460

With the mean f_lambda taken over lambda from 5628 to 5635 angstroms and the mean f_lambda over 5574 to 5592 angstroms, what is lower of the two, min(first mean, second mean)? 31.4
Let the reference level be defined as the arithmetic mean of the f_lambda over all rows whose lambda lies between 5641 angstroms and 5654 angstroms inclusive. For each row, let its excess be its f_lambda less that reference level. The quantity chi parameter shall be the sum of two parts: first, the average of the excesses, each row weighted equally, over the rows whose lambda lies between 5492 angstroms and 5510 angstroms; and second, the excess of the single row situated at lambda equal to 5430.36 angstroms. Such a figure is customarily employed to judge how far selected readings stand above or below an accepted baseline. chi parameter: -7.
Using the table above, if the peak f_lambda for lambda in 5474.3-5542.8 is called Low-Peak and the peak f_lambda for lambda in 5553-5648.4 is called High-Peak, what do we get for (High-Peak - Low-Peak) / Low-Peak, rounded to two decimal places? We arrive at 0.15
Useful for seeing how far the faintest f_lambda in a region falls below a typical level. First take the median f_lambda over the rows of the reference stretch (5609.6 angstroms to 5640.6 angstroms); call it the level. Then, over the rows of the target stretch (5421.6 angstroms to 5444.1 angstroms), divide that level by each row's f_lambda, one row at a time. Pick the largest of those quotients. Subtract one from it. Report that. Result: 0.171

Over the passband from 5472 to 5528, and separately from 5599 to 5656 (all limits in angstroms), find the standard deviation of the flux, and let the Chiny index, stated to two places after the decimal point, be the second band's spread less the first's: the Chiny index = -0.27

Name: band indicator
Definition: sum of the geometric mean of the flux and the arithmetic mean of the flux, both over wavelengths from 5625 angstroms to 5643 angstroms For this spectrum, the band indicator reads 64.7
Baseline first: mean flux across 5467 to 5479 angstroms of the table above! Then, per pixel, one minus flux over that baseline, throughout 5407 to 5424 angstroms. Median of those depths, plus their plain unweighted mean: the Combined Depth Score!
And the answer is -0.14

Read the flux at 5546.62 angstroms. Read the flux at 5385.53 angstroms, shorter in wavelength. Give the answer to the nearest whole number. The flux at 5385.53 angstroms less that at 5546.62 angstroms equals 0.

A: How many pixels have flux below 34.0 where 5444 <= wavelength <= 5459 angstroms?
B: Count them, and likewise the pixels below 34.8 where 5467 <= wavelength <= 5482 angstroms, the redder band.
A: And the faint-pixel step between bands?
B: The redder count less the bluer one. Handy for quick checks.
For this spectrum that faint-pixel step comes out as 0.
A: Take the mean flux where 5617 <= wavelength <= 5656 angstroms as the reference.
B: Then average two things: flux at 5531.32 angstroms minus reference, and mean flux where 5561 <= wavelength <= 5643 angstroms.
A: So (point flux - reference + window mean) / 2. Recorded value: 17.6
